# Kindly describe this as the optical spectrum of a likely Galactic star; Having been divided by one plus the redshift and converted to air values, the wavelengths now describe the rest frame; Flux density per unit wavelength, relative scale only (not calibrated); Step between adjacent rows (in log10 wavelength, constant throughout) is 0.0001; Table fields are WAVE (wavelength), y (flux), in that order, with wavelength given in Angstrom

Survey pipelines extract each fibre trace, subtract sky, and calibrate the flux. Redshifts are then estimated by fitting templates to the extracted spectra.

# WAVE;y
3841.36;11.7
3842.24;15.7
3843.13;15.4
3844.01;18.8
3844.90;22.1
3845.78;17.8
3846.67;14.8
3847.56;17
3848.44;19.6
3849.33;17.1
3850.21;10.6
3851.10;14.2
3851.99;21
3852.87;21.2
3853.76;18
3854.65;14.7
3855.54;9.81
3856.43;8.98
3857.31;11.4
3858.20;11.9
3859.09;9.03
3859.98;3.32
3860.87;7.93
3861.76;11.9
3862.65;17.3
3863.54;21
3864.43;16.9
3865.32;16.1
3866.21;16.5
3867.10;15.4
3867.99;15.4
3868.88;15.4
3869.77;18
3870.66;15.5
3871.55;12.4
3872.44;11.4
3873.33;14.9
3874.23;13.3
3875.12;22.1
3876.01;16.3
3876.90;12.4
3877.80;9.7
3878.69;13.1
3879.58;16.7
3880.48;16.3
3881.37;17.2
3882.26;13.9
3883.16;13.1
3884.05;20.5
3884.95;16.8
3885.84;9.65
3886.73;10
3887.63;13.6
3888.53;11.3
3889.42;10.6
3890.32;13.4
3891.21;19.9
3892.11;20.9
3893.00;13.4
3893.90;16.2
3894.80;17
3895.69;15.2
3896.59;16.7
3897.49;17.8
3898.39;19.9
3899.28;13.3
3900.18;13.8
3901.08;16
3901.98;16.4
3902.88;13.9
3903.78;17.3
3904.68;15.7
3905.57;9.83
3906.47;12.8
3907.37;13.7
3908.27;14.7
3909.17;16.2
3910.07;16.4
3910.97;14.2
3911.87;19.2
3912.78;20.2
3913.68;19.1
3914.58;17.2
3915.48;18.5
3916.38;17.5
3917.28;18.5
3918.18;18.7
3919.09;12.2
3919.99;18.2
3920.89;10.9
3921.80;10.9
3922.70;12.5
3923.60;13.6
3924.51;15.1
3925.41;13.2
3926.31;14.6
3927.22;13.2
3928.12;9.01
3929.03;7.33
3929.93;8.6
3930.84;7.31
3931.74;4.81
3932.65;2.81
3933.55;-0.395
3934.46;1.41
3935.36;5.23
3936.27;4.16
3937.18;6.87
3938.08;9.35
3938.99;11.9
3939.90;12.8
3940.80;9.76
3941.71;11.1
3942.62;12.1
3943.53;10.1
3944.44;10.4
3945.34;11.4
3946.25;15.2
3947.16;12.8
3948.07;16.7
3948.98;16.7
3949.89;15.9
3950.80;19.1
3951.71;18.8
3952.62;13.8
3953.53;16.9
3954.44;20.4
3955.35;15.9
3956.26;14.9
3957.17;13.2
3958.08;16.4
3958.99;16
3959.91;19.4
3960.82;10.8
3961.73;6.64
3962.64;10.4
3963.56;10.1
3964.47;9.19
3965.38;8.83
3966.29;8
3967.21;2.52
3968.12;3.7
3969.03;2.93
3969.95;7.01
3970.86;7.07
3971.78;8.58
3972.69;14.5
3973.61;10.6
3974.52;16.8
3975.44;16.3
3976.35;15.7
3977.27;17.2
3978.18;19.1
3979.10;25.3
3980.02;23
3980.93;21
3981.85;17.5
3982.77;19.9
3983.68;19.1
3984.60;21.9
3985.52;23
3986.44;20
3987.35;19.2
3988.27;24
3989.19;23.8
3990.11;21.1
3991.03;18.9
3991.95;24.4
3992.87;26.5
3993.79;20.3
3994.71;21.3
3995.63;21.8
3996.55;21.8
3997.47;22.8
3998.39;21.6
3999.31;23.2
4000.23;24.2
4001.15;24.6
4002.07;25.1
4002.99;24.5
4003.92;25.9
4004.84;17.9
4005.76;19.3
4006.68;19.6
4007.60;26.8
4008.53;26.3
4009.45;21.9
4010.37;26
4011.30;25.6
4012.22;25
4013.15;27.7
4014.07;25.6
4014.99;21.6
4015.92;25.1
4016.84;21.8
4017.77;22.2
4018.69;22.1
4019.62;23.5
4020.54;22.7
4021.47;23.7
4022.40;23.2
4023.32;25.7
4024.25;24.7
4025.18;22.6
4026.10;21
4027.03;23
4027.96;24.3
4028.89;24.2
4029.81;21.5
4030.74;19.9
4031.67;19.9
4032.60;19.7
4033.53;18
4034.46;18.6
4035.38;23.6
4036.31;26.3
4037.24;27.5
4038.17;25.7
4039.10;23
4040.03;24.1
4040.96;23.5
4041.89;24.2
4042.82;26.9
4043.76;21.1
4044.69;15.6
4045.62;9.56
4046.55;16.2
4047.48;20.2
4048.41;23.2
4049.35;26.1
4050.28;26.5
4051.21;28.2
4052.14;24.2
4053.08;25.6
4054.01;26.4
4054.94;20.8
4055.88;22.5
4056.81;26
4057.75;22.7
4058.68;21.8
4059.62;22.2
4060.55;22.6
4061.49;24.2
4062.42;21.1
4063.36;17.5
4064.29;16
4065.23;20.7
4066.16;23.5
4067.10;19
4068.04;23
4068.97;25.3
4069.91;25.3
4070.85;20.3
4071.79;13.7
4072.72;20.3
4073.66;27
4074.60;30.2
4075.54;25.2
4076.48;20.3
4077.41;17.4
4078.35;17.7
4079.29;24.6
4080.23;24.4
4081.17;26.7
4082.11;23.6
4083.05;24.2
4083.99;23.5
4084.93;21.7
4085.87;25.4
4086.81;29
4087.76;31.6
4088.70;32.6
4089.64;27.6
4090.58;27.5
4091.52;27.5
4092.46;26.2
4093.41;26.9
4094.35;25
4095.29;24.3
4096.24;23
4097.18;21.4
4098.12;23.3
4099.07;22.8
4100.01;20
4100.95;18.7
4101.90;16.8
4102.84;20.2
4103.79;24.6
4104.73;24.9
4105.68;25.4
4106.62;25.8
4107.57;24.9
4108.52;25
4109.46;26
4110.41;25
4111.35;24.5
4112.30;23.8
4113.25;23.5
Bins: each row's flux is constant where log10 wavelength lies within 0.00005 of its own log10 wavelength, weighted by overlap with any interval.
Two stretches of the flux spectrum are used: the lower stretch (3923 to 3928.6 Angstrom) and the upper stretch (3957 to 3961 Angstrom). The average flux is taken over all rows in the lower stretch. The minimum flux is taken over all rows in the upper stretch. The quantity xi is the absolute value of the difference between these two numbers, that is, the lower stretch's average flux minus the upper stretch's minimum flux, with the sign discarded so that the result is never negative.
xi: 2.3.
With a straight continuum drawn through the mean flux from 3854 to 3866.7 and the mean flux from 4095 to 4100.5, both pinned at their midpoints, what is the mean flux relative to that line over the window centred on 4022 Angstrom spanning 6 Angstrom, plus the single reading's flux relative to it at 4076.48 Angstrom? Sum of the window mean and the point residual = 3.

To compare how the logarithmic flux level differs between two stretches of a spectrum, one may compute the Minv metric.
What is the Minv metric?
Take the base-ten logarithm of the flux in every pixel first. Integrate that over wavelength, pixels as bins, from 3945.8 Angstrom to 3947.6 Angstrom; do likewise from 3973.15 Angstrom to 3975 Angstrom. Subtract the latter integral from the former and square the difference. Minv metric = 0.000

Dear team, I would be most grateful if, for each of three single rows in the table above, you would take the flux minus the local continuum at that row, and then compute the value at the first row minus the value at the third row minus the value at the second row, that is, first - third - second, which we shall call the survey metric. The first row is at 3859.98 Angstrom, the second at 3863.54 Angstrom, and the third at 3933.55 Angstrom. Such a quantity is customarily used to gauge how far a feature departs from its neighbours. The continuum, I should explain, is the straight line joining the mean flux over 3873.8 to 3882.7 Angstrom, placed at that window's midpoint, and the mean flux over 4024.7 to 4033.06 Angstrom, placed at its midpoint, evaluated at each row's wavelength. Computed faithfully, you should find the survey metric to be 0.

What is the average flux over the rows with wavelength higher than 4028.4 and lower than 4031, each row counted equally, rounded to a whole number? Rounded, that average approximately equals 22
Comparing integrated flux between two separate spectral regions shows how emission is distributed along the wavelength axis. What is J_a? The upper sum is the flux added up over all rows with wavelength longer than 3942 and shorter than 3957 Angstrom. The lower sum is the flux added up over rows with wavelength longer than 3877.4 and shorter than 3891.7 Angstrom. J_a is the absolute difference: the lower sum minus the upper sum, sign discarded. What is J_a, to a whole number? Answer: 15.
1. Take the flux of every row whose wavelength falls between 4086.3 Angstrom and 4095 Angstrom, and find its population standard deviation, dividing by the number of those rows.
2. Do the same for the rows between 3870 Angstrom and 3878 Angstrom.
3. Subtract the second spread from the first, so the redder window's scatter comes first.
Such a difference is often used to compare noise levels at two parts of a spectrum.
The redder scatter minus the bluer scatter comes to -1.1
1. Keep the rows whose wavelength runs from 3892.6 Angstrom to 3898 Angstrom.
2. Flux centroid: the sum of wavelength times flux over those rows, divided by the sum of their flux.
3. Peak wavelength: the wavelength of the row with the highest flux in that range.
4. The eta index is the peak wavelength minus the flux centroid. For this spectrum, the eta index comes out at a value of 2.1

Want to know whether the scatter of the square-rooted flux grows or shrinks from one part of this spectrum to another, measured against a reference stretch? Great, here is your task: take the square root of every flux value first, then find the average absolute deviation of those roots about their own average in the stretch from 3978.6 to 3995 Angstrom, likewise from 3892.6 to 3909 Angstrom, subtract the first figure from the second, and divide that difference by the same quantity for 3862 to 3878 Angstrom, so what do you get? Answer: 0.1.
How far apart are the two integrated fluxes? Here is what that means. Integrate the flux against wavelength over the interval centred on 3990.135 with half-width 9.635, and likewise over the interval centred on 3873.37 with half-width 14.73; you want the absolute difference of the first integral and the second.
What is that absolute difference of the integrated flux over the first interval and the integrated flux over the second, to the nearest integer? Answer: 6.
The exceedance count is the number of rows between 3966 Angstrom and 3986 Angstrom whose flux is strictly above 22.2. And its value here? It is 3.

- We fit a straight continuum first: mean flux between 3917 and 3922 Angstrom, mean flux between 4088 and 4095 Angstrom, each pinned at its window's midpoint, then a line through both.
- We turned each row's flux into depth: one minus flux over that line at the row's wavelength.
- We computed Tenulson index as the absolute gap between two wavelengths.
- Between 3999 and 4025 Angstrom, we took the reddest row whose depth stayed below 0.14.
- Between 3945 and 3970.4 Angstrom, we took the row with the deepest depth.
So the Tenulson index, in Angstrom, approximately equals 57.0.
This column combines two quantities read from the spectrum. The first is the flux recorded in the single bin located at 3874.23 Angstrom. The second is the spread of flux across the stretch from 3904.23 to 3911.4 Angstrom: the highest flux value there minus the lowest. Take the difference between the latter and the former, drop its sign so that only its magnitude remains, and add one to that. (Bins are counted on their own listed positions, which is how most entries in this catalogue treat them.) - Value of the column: 7.7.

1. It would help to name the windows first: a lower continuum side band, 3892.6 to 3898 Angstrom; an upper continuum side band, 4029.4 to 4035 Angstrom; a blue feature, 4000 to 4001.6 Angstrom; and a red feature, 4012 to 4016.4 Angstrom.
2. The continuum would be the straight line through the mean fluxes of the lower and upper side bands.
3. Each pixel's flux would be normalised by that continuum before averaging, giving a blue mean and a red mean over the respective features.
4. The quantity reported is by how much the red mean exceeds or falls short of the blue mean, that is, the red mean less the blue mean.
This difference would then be 0.0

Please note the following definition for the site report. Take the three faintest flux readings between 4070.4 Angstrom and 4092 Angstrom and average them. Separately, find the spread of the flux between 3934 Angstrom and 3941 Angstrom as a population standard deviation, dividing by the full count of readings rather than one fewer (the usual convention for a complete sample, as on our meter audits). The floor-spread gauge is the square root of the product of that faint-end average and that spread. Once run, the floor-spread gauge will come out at 7.8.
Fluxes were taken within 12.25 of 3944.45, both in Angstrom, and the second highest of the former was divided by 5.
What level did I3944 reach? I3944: 3.8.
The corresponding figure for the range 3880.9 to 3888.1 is 3.4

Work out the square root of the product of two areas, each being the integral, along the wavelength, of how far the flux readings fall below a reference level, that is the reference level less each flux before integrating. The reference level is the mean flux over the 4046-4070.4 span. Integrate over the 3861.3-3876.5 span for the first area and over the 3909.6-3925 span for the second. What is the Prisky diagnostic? 103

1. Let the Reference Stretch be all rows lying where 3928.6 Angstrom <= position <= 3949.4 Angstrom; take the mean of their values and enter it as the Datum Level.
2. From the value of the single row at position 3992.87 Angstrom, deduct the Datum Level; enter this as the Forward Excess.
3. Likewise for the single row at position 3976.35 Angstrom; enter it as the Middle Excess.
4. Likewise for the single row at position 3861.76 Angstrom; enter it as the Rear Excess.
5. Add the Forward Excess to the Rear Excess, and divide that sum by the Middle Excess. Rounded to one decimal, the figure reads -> 3.1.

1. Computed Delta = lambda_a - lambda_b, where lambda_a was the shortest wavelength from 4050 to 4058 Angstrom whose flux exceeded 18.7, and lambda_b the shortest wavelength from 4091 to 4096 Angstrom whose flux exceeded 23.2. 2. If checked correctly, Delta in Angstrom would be -41.2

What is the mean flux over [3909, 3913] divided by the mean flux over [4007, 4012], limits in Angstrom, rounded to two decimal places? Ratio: 0.68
